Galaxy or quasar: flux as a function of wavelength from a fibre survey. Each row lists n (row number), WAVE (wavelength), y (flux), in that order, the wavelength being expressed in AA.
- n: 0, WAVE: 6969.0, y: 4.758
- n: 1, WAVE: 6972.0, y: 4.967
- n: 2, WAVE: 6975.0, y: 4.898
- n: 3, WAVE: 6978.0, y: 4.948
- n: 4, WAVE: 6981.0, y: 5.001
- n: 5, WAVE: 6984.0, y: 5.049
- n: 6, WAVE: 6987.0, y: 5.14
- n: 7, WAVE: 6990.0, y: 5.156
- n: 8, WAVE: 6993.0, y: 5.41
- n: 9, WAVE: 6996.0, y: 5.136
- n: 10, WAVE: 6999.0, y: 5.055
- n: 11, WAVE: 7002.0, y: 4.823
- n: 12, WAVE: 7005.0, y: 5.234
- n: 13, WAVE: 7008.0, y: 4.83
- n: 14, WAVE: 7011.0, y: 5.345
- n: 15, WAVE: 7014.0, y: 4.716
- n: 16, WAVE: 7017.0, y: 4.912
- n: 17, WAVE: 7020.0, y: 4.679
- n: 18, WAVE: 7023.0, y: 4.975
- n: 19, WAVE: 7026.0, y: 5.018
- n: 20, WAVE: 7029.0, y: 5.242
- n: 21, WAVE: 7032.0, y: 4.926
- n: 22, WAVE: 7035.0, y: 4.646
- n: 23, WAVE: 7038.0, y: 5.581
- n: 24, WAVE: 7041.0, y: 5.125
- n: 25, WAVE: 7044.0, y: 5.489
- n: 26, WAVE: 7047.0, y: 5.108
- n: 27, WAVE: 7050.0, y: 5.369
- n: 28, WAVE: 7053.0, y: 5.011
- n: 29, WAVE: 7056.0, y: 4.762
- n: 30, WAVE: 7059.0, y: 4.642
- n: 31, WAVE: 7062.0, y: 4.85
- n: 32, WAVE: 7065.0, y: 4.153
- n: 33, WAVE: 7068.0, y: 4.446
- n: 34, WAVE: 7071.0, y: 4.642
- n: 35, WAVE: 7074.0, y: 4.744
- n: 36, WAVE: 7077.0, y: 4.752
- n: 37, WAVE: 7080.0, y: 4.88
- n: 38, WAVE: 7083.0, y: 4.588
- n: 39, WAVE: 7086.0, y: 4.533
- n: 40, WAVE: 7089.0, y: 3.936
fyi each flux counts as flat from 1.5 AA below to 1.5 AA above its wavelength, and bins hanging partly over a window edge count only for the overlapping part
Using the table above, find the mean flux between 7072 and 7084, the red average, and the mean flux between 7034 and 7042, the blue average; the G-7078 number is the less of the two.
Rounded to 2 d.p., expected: 4.74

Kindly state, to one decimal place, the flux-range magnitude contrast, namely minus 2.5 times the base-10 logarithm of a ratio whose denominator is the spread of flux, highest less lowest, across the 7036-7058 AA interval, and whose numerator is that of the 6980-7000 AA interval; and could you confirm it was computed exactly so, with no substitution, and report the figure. 0.8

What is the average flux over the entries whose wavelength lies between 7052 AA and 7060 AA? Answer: 4.80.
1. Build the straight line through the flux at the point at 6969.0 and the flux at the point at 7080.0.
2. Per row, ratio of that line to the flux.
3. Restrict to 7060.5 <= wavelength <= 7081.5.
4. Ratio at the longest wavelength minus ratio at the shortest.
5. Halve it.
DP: 0.00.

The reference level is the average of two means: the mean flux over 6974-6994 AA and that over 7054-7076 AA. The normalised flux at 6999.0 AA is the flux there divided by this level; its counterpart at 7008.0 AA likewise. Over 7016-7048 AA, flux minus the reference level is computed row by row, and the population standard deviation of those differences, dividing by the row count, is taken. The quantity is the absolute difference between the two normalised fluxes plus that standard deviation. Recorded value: 0.33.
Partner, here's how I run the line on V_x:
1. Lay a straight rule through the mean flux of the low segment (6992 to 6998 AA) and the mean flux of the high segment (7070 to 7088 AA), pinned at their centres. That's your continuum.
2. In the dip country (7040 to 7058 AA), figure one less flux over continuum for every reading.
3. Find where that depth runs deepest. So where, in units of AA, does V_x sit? 7056.0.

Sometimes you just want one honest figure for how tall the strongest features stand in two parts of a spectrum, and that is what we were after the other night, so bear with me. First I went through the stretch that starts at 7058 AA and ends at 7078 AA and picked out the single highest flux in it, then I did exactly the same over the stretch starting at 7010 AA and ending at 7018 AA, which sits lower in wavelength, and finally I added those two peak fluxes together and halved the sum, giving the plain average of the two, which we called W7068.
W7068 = 5.10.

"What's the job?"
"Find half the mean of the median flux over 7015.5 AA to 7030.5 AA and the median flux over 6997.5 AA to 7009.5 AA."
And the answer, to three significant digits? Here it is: 2.48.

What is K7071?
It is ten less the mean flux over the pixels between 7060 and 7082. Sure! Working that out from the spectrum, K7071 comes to 5.36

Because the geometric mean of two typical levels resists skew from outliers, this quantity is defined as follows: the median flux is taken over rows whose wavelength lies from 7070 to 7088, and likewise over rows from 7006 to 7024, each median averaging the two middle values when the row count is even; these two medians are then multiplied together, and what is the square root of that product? 4.78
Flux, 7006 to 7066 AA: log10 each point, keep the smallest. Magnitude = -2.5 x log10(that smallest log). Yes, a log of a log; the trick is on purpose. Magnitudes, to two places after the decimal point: 0.52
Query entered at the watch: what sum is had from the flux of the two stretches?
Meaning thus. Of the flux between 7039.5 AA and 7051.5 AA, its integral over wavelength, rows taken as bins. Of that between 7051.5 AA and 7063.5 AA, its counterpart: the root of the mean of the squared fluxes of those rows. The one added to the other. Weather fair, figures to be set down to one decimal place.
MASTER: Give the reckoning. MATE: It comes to 68.1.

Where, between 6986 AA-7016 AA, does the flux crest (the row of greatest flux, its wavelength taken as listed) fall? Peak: 6993.0 AA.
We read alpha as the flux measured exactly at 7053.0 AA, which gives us 5.011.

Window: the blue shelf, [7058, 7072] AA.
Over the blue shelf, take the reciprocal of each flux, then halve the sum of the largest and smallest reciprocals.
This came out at 0.223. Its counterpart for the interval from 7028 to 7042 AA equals 0.197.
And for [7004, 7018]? 0.200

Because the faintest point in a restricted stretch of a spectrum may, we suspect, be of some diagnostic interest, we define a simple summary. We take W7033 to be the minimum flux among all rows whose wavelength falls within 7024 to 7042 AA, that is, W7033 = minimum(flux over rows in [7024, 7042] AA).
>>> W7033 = 4.646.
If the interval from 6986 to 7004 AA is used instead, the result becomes 4.823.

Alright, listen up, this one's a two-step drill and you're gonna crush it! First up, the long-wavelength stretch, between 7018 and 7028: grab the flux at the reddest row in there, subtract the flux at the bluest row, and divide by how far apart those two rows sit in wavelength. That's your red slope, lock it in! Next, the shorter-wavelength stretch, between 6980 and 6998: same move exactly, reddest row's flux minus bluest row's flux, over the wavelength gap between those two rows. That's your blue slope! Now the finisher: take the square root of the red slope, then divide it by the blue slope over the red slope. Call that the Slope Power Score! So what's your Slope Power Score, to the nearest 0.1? 1.5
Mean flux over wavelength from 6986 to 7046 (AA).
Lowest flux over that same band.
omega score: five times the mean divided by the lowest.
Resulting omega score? 5.46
